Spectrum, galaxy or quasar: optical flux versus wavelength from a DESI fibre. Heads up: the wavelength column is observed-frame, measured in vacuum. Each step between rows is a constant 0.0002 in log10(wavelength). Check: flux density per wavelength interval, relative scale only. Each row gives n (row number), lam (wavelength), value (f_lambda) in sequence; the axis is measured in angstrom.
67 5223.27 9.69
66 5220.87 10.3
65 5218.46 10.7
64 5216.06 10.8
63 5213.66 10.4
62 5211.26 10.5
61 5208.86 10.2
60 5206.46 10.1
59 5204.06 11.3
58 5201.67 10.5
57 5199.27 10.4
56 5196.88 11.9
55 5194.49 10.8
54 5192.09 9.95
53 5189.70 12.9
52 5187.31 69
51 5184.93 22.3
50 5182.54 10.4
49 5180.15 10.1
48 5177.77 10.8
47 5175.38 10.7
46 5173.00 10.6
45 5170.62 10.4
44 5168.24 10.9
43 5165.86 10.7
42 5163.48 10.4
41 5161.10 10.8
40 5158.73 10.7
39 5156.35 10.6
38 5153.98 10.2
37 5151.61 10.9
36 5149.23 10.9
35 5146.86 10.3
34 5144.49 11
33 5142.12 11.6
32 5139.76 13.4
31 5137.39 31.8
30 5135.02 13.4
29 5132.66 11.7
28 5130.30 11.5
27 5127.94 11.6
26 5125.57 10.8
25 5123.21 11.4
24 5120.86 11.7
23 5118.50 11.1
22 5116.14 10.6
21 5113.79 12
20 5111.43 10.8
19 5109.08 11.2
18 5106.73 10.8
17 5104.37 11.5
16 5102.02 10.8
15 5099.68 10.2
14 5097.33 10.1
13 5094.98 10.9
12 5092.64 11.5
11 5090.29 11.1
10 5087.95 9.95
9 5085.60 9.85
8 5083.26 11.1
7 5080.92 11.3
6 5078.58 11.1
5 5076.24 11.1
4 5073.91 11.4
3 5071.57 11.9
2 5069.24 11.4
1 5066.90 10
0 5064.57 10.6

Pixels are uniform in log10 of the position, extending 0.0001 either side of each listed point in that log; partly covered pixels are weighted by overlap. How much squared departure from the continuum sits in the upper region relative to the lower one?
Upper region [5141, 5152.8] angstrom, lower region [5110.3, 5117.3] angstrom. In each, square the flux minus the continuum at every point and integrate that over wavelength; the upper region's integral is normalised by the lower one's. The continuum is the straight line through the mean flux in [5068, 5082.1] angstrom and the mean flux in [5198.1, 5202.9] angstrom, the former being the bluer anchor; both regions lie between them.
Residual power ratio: 0.7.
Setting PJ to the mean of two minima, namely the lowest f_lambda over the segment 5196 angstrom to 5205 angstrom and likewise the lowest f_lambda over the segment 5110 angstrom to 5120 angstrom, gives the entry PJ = 10.5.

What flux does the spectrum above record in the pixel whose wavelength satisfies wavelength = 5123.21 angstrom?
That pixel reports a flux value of 11.4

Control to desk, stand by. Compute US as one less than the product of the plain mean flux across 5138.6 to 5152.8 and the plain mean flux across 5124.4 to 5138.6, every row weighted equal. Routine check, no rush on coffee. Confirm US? 171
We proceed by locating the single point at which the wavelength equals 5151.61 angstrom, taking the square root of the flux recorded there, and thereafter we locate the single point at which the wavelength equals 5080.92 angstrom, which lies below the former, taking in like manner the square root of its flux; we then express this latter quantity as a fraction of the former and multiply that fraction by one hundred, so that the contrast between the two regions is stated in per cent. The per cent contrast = 102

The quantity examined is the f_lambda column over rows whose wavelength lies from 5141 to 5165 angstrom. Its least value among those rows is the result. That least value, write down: 10.2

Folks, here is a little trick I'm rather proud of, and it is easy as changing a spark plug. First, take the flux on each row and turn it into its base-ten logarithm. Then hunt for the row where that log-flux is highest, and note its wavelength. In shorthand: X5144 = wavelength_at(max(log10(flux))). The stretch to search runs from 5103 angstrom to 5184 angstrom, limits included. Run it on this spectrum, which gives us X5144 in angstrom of 5137.39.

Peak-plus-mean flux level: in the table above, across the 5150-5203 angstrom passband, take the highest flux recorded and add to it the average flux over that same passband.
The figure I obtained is 83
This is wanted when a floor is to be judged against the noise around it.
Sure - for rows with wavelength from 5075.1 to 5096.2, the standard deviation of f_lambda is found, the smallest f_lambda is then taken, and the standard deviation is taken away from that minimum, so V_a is 9.3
